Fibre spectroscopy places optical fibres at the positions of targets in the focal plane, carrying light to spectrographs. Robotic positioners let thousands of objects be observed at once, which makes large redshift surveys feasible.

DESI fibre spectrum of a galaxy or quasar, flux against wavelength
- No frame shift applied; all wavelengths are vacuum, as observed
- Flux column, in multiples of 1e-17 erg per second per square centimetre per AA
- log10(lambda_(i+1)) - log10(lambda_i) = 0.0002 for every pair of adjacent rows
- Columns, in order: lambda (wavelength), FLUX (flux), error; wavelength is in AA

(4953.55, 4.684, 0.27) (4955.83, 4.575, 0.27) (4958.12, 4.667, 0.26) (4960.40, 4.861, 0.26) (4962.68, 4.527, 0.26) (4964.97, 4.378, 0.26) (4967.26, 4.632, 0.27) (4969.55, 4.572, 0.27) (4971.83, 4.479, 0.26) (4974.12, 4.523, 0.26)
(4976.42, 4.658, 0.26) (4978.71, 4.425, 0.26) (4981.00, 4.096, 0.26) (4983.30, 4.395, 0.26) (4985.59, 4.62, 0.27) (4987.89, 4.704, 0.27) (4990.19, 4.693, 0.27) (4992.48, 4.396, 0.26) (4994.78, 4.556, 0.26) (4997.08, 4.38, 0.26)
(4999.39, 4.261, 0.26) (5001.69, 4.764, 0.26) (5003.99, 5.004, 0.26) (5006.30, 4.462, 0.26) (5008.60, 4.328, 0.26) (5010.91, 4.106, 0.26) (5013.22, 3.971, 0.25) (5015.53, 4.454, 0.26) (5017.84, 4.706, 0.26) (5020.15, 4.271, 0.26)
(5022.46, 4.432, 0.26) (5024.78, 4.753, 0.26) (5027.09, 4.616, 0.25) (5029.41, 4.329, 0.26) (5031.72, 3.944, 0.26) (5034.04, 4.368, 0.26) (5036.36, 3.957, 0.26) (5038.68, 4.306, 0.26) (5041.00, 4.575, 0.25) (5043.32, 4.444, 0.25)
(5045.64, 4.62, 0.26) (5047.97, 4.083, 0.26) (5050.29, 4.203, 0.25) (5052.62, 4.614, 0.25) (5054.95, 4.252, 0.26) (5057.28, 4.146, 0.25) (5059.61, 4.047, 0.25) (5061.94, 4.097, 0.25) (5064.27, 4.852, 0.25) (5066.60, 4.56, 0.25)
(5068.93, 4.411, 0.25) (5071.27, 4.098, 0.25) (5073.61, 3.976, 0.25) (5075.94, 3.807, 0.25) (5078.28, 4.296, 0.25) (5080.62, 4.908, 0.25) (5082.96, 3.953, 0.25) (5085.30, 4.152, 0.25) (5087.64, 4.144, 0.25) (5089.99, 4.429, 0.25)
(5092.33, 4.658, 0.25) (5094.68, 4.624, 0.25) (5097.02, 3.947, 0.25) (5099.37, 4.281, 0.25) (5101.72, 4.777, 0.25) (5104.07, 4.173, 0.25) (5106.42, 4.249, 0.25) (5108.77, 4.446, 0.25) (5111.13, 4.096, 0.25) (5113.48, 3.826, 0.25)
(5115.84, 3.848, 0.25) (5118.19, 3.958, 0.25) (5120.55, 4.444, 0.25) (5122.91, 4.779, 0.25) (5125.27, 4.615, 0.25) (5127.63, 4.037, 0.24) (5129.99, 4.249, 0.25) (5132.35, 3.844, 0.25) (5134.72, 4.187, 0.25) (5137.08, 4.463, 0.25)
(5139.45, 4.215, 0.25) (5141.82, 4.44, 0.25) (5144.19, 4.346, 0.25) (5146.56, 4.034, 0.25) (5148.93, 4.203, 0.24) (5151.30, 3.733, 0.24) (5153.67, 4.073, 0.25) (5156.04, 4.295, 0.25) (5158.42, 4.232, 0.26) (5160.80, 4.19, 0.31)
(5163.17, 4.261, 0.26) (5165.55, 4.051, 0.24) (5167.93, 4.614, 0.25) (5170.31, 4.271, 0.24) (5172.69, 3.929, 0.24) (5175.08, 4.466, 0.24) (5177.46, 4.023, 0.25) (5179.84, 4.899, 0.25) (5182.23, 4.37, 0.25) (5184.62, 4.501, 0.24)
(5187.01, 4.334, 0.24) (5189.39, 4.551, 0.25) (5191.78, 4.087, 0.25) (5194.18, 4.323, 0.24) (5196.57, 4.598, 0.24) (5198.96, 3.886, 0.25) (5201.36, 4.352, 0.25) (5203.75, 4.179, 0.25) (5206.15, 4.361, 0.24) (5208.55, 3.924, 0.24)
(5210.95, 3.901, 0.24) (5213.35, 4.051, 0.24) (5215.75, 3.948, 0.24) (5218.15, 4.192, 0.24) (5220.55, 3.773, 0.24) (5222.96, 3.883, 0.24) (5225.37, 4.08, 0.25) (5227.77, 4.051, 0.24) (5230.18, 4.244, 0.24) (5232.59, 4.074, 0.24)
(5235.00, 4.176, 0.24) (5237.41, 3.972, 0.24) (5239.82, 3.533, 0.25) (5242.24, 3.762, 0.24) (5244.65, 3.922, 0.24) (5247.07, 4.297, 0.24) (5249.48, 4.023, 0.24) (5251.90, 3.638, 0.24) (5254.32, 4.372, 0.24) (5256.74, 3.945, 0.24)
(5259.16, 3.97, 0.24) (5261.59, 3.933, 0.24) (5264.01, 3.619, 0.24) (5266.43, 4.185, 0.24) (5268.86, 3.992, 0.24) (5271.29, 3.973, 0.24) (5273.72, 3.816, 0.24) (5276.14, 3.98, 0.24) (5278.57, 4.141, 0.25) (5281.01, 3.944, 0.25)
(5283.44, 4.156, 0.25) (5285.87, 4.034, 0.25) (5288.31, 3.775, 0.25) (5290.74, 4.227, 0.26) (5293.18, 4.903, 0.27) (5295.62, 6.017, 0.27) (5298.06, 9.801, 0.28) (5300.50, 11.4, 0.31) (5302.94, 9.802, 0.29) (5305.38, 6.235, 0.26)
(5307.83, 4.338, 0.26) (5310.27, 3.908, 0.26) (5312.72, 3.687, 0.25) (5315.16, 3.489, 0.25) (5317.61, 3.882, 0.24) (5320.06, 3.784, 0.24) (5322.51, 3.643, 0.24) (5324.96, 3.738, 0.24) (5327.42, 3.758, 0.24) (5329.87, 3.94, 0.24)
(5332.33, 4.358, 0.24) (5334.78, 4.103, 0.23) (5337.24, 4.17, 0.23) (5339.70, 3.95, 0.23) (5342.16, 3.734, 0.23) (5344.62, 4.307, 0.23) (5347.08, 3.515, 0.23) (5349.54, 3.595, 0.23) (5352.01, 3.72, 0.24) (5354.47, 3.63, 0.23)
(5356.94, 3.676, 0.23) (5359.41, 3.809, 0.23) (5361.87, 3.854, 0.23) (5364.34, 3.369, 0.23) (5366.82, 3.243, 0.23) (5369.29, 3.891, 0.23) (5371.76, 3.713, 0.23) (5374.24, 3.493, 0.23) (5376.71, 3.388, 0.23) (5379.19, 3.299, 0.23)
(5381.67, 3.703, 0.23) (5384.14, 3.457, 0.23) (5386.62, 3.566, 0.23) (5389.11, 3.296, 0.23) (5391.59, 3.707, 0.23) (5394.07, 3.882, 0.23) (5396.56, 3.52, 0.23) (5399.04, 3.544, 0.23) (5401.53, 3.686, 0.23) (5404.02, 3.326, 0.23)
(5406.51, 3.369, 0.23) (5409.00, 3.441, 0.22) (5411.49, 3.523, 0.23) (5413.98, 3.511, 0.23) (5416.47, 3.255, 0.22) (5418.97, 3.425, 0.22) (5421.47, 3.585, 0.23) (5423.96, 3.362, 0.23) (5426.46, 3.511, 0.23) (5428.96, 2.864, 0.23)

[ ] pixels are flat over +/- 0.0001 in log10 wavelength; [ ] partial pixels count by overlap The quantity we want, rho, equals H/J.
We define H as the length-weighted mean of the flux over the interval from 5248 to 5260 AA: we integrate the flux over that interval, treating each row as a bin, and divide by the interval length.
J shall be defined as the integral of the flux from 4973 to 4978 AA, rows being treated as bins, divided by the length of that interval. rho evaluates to 0.88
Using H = 4.0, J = 4.6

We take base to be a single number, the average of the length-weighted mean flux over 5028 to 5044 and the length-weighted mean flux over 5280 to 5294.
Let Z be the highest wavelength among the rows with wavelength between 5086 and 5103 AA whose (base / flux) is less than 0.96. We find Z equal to 5101.72 AA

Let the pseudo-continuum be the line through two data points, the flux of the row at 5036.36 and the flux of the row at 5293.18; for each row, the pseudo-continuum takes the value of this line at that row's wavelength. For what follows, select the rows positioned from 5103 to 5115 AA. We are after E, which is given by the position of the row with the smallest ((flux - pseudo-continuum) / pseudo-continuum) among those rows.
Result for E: 5113.48 AA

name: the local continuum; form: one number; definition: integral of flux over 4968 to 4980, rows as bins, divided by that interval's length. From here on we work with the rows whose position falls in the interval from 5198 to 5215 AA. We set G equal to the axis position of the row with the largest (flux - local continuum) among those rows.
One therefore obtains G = 5206.15 AA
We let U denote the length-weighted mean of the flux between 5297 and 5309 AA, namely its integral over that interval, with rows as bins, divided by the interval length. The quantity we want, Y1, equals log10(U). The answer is 0.920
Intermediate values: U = 8.31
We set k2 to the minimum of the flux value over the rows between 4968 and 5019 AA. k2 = 3.971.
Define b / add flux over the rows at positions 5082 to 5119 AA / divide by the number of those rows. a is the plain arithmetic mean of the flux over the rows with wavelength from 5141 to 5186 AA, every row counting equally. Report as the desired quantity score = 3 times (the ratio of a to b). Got 3.0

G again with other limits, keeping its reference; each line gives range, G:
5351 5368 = 5361.87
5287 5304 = 5300.50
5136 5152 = 5137.08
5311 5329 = 5317.61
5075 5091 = 5080.62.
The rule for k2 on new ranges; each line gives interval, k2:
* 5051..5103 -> 3.807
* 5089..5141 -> 3.826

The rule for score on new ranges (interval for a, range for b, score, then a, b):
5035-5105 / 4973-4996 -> 2.9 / 4.3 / 4.51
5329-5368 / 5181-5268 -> 2.8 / 3.8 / 4.08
